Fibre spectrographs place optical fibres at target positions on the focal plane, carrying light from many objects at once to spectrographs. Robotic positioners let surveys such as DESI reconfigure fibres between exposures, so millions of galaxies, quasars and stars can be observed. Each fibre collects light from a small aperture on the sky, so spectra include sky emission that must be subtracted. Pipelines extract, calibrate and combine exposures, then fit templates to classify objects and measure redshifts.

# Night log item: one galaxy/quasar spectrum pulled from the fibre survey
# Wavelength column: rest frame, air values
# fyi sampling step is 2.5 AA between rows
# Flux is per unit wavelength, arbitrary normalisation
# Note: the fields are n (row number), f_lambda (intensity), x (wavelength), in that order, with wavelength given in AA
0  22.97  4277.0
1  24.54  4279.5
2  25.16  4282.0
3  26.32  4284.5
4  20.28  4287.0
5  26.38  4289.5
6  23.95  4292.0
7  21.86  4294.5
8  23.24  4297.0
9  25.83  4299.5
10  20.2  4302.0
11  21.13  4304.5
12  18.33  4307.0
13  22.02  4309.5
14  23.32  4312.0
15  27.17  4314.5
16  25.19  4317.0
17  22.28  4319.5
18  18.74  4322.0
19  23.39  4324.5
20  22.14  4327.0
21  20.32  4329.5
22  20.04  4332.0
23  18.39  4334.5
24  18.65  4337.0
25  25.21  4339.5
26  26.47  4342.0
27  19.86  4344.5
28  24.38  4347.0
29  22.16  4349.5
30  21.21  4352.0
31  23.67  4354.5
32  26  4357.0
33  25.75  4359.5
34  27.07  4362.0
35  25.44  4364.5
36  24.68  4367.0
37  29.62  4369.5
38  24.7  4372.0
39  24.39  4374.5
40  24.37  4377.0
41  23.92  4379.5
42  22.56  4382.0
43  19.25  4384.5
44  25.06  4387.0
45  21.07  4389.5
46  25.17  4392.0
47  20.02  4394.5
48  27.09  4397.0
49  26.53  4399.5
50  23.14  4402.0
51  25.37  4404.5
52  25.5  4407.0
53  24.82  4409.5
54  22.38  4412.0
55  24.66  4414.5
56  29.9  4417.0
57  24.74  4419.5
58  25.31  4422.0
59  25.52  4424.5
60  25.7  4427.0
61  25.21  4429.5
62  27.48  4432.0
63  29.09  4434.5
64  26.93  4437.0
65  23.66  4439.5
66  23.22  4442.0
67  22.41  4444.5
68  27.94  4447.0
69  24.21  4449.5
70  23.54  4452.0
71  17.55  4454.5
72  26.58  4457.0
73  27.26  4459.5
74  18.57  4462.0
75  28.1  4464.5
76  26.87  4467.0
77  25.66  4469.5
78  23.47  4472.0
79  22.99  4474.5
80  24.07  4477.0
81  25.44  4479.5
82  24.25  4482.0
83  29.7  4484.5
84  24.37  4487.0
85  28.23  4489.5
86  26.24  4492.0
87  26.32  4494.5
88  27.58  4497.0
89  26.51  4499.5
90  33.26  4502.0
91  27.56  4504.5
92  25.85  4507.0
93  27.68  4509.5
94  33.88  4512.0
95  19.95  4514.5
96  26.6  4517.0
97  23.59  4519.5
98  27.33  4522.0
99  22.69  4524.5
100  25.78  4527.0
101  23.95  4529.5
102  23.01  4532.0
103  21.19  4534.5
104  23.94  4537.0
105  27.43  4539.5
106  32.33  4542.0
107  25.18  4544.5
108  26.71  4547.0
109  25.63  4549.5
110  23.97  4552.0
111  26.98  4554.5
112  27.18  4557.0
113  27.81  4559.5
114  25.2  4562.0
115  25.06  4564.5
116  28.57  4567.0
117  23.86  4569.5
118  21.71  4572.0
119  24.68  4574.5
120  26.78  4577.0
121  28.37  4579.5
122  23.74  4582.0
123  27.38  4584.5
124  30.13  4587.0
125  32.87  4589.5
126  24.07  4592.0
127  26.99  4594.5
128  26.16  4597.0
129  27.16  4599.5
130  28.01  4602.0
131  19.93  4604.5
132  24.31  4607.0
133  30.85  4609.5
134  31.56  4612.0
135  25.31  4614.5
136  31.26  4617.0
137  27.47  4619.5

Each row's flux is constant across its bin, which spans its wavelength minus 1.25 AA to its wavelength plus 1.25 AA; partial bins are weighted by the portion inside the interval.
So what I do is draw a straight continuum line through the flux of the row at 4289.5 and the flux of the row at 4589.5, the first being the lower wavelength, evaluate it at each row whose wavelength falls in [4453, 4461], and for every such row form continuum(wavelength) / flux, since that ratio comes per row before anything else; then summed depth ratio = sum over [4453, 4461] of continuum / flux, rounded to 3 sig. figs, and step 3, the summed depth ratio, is 3.94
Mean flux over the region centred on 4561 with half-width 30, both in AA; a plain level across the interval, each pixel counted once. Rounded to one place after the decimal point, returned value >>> 26.2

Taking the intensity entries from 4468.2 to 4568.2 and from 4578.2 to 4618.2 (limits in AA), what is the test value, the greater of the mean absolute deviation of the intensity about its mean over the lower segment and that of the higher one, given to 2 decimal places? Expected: 2.67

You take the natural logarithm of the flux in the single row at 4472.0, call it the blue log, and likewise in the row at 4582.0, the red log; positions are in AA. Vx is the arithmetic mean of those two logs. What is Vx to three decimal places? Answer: 3.161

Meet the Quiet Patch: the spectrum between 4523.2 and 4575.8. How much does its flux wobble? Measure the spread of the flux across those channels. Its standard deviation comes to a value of 2.5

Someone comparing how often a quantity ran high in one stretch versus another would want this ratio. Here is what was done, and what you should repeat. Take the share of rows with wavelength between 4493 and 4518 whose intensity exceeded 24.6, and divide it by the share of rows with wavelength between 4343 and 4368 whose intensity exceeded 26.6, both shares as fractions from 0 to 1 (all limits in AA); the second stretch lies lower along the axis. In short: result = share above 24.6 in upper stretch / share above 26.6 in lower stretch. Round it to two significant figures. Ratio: 9.0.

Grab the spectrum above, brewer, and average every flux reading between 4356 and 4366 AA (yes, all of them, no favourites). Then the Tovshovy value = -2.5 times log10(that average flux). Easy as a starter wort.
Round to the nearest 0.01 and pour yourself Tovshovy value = -3.54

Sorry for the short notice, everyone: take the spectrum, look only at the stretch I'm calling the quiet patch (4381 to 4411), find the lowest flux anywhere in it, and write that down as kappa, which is 19.25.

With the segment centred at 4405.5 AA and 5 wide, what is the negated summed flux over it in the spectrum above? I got -50.9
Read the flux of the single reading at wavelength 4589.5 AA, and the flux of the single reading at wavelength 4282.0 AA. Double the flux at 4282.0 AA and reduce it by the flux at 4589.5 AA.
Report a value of 17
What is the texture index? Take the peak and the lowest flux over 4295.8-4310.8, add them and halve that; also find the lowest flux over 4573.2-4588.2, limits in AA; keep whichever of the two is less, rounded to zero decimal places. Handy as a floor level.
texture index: 22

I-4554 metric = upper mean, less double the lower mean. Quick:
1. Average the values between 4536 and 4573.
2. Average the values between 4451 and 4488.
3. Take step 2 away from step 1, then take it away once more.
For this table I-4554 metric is -23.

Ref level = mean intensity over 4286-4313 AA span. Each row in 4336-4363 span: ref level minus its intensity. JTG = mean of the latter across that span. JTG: -1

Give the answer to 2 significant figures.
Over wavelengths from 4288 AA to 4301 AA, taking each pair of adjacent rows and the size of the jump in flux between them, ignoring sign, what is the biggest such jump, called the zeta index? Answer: 2.6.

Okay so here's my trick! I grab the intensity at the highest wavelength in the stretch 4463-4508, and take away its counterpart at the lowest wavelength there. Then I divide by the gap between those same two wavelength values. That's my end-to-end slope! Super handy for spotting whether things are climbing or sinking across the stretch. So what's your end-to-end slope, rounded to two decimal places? -0.05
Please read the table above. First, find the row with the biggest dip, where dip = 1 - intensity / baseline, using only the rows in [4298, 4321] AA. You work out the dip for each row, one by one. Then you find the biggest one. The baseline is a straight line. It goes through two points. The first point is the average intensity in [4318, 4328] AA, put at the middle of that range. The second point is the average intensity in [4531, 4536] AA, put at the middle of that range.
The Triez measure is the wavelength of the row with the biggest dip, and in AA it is 4307.0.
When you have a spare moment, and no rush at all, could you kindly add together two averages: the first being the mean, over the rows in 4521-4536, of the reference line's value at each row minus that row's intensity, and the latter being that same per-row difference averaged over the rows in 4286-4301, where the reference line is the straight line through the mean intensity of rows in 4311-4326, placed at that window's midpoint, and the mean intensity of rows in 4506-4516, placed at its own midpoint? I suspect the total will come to 2.5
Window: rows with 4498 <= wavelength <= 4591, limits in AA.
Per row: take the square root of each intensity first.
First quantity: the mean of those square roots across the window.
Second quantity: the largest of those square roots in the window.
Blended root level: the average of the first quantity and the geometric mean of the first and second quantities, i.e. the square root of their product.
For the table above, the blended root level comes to 5.29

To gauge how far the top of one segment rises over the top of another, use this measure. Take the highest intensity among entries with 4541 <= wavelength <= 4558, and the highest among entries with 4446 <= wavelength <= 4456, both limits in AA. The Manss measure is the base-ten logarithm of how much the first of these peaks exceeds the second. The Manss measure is 0.64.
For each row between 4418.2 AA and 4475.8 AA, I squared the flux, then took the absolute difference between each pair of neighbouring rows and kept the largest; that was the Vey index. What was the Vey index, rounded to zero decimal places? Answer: 445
